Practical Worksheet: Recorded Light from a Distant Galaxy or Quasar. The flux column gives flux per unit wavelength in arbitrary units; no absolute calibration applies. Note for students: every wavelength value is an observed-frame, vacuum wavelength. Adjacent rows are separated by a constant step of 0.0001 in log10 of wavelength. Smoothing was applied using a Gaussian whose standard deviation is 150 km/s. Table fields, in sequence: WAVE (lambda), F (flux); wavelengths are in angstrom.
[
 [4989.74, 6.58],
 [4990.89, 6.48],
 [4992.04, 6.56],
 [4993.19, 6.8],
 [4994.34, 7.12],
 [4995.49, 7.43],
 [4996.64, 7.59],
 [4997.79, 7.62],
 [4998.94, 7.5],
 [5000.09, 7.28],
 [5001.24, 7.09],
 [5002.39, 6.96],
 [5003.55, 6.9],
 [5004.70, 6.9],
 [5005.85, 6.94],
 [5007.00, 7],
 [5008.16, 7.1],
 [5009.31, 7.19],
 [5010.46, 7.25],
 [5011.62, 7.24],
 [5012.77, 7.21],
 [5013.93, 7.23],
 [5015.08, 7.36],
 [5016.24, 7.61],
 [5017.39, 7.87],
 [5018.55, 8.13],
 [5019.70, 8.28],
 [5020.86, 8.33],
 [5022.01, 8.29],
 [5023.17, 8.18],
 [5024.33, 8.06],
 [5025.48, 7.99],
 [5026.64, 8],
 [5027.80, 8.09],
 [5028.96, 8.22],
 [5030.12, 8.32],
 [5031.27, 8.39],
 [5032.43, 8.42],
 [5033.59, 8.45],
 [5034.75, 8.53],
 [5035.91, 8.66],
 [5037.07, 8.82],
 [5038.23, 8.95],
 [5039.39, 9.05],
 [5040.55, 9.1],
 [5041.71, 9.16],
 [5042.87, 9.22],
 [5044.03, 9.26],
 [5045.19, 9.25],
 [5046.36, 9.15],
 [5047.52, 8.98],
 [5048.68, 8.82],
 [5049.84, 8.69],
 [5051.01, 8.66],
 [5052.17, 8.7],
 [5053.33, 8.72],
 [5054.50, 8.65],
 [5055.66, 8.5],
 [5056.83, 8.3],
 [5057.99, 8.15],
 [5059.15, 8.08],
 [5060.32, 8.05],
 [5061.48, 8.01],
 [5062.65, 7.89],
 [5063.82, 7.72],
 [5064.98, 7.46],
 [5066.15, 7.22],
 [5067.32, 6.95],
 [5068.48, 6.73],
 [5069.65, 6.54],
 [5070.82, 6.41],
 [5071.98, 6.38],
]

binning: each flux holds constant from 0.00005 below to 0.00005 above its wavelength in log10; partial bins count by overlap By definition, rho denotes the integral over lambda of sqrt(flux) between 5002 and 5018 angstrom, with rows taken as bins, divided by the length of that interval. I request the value 2.68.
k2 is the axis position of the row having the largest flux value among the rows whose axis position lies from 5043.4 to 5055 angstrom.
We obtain 5044.03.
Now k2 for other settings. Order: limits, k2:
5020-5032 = 5031.27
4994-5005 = 4997.79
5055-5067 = 5055.66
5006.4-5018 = 5017.39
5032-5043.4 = 5042.87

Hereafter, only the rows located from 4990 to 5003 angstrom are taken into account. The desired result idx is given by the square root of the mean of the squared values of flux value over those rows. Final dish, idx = 7.14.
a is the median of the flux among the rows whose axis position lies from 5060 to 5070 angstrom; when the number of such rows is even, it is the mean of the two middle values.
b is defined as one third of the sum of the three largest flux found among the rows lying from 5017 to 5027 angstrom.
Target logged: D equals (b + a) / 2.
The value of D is 7.88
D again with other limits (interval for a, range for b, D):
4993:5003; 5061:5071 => 7.58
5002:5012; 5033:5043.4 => 8.08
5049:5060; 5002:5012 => 7.94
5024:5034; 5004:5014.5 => 7.73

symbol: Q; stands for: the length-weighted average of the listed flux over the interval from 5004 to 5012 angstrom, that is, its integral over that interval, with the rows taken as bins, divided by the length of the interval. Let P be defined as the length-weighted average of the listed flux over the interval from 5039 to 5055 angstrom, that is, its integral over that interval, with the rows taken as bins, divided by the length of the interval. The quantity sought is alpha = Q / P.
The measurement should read 0.79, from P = 8.96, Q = 7.08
